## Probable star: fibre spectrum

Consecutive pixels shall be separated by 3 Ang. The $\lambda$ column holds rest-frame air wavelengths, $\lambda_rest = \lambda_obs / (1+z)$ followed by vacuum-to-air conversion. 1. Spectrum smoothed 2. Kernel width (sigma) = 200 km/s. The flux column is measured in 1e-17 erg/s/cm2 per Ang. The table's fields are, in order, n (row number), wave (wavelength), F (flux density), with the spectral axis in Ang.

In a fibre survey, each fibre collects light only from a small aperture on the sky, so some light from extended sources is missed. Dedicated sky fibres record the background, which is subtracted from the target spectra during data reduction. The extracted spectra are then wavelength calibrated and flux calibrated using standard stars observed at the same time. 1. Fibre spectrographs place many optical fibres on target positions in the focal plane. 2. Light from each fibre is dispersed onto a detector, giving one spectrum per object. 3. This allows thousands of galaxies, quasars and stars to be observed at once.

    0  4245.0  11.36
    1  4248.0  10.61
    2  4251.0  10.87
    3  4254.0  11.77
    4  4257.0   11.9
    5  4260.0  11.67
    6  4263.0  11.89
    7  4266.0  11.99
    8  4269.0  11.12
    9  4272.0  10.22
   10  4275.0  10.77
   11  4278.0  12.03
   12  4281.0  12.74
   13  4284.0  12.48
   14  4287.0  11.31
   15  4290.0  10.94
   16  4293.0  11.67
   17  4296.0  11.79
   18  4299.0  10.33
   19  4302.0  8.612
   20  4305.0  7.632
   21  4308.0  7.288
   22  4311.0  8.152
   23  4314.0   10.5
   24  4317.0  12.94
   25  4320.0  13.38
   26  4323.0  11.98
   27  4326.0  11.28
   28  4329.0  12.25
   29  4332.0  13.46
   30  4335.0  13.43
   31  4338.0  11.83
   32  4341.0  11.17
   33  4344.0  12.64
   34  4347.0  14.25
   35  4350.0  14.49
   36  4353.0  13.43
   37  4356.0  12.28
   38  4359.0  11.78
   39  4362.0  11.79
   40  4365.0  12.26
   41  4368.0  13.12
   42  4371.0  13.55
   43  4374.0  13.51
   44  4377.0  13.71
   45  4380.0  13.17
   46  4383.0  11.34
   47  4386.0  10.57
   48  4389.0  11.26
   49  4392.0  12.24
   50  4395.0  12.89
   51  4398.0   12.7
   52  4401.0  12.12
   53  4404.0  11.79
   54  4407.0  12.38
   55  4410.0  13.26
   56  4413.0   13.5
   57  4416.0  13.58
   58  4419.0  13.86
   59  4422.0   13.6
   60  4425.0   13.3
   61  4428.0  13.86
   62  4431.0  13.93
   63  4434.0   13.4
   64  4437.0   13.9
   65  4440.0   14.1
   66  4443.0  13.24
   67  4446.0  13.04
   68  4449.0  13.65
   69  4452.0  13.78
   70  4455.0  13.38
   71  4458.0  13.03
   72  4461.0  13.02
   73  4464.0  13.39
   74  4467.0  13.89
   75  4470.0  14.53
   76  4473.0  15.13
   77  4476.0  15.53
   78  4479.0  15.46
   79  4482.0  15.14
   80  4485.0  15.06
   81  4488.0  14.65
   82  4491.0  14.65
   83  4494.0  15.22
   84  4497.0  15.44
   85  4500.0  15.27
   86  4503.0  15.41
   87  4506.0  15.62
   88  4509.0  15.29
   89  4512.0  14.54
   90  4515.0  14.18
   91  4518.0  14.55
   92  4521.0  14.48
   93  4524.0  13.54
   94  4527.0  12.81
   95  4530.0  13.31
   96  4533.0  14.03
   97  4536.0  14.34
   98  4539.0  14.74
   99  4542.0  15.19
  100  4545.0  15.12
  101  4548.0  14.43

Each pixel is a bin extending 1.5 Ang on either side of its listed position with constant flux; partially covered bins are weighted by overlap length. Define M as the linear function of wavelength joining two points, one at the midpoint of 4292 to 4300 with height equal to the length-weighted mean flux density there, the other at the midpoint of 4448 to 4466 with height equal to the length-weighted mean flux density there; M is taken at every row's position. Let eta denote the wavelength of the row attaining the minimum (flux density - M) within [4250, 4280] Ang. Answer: 4272.0 Ang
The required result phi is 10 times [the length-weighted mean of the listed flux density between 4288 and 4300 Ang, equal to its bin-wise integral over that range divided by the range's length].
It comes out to 112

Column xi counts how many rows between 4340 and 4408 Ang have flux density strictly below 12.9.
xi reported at 15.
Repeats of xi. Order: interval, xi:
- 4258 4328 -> 21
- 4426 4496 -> 0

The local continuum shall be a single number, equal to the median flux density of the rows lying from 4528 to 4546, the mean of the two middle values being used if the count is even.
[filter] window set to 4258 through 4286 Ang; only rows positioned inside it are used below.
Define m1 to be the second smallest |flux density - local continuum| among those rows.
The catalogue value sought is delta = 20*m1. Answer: 41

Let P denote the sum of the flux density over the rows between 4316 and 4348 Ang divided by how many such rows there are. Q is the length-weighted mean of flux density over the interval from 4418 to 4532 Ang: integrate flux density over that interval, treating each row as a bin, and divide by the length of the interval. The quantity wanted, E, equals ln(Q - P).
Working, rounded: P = 12.6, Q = 14.2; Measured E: 0.48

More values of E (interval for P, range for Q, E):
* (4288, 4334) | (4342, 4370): 0.72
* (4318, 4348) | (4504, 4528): 0.62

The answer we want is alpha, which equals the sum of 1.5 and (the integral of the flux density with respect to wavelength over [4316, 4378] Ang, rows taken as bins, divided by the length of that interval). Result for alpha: 14.3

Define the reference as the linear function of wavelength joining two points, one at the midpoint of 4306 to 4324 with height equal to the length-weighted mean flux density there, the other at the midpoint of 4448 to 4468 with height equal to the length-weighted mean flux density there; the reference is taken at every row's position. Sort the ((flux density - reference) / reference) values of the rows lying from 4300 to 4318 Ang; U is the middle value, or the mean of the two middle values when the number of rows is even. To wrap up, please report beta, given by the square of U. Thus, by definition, 0.038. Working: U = -0.20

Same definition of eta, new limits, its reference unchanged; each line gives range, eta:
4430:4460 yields 4458.0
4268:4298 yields 4272.0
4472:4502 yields 4491.0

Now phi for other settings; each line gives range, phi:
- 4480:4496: 150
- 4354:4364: 120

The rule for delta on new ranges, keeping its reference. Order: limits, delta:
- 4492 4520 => 0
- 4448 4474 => 12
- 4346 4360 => 6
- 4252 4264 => 53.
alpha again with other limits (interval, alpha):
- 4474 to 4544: 16.2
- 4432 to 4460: 15.0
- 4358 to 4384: 14.2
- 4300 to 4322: 11.3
